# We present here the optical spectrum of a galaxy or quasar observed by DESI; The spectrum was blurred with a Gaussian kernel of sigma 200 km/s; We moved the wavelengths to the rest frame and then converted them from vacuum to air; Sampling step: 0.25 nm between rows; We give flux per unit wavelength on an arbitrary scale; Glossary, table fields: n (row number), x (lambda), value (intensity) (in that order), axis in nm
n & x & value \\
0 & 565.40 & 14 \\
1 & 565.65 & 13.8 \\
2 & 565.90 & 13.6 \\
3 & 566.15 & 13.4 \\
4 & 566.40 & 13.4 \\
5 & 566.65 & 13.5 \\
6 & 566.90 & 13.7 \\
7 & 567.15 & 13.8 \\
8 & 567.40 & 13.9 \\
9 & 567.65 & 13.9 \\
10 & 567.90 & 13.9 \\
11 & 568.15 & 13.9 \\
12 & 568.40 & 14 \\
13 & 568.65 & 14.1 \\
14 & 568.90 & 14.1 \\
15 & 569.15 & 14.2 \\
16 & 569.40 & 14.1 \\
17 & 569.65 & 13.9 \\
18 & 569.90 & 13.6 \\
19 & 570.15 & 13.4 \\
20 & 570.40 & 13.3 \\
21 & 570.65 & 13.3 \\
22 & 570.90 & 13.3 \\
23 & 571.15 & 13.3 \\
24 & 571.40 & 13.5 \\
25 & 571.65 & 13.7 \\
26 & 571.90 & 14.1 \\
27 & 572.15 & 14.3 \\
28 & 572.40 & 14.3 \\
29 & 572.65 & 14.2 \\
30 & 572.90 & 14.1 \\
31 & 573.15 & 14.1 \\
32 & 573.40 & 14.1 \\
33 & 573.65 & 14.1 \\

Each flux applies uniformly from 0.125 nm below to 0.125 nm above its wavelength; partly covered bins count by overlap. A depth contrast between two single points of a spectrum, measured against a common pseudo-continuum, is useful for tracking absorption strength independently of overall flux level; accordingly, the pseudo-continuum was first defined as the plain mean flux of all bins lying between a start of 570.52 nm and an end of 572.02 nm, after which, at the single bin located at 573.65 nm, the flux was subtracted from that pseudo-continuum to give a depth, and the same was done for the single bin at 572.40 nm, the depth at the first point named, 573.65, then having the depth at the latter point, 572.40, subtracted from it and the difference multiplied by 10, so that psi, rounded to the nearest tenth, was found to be 2.0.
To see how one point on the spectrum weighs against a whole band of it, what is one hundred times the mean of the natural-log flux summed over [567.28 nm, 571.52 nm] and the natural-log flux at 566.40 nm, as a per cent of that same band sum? 52.9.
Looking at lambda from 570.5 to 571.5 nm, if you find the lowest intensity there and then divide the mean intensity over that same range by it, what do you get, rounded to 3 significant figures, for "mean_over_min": 1.00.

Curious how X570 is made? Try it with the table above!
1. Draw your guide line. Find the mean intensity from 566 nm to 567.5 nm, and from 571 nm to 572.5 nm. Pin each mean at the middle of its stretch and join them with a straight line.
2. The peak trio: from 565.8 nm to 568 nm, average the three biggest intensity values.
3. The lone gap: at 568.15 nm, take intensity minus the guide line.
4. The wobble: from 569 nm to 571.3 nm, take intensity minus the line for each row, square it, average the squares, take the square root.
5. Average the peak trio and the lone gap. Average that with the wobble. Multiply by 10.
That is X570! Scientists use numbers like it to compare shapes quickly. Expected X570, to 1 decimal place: 37.4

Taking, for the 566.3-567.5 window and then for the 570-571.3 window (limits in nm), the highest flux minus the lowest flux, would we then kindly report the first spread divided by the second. 5.0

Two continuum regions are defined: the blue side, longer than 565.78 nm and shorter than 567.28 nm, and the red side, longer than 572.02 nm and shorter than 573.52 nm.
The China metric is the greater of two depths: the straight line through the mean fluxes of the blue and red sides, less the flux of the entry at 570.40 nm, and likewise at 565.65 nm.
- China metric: 0.65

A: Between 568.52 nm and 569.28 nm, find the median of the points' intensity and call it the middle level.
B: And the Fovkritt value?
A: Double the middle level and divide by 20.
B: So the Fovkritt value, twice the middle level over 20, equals 1.41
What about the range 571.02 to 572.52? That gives 1.39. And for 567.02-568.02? 1.39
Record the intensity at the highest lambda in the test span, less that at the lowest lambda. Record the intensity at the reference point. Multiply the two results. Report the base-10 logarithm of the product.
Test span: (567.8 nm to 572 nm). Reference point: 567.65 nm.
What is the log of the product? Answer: 0.44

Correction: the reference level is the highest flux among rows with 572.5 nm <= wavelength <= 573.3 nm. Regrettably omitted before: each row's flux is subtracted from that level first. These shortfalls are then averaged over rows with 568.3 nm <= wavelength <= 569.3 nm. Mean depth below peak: 0.1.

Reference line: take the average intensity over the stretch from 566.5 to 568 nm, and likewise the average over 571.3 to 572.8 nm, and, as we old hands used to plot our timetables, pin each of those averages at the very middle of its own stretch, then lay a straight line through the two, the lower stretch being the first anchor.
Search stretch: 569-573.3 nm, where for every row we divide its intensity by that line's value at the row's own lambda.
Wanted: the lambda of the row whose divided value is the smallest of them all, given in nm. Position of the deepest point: 571.15 nm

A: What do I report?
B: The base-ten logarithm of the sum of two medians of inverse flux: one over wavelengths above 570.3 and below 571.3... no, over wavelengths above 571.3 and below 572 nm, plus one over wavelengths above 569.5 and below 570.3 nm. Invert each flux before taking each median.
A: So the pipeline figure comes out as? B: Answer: -0.834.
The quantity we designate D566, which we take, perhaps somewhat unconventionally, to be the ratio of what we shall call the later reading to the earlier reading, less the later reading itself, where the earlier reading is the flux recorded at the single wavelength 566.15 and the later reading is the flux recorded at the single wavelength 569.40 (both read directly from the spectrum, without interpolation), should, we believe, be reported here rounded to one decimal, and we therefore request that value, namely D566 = -13.0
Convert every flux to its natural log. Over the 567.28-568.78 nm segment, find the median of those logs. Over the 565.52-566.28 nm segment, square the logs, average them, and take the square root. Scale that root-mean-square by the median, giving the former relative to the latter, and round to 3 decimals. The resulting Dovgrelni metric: 0.992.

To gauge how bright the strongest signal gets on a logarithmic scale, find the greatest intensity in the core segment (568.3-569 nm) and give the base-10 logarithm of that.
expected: 1.15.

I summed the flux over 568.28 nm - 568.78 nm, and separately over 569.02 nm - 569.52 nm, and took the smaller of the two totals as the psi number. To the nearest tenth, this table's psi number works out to 28.1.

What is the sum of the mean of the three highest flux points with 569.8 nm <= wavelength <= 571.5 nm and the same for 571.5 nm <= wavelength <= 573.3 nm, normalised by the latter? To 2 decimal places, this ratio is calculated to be 1.95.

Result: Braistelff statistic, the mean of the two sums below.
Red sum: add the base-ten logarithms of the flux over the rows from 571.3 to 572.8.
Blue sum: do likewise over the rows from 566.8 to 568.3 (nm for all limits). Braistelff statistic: 6.86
